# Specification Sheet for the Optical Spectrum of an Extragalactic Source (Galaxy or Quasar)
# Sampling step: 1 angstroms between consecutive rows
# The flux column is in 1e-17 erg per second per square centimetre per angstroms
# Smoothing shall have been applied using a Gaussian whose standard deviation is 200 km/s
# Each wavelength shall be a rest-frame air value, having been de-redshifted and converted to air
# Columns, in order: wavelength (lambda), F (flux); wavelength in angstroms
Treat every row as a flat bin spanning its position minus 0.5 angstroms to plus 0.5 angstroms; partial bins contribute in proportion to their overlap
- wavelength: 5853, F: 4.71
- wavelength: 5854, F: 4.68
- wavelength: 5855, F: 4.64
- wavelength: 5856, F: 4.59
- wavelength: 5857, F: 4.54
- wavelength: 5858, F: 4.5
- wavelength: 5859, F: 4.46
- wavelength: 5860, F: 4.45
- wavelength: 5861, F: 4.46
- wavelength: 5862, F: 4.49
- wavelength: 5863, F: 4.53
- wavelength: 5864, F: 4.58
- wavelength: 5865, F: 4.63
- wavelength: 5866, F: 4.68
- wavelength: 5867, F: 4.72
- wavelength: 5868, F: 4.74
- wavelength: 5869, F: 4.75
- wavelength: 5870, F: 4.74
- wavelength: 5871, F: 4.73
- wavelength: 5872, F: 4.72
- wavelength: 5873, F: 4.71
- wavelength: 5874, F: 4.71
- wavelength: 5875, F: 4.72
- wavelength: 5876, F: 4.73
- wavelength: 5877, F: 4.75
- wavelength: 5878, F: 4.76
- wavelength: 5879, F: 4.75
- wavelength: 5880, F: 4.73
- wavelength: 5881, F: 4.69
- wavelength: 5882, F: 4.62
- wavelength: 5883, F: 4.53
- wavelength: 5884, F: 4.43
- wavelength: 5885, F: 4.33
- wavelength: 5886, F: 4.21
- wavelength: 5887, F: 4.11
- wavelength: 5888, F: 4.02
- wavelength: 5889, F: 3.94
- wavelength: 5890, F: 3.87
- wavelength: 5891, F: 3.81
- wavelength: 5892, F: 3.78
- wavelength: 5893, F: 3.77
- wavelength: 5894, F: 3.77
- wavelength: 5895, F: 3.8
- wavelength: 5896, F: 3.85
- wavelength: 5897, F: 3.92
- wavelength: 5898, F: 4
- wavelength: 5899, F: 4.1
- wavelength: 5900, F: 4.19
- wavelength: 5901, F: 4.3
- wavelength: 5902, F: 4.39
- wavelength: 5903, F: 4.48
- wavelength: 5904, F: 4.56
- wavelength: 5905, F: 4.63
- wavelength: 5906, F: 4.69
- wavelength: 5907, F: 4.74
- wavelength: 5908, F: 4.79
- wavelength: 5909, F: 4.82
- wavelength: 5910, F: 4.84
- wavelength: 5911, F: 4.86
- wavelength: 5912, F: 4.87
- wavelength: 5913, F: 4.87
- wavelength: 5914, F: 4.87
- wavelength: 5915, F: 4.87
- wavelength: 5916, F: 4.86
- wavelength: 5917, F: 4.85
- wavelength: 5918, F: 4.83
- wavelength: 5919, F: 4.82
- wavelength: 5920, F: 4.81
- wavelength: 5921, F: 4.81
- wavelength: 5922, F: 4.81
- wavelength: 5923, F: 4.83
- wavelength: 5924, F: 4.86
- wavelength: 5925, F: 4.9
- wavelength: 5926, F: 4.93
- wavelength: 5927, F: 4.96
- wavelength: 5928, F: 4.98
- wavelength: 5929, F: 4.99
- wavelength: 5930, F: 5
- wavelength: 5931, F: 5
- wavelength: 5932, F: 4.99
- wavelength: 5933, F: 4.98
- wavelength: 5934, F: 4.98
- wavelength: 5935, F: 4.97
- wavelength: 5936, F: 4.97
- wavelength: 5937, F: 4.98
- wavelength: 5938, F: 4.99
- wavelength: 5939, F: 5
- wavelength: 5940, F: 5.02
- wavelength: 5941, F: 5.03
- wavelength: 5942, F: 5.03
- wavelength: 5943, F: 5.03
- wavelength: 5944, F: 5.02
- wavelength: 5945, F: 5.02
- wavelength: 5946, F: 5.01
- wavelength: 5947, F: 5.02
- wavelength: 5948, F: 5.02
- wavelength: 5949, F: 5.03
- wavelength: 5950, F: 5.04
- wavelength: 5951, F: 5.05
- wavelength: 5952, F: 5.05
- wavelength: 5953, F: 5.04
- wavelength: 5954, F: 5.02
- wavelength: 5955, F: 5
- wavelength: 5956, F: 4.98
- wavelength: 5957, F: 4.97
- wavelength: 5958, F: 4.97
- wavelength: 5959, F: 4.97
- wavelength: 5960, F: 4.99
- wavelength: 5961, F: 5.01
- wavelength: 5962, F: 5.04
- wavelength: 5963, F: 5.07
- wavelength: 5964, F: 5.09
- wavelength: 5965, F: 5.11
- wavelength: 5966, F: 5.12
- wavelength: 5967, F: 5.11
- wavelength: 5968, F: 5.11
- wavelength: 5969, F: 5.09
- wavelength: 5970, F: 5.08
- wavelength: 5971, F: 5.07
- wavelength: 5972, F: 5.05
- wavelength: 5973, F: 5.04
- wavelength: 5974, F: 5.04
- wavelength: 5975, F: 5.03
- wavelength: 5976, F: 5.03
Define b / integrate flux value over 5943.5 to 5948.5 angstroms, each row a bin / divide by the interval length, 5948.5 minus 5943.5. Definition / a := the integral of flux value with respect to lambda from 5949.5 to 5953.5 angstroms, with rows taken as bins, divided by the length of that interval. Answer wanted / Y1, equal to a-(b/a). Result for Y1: 4.1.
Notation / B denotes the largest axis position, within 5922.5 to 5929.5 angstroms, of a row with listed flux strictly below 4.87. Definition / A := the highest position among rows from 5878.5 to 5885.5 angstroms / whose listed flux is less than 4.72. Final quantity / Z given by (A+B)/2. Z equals 5904.5 angstroms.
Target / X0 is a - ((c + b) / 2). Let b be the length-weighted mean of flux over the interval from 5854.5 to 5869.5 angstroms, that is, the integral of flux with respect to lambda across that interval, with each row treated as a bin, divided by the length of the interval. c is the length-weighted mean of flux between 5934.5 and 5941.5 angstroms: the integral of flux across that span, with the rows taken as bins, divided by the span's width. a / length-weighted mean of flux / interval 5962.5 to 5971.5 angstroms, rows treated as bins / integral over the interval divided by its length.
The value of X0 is 0.3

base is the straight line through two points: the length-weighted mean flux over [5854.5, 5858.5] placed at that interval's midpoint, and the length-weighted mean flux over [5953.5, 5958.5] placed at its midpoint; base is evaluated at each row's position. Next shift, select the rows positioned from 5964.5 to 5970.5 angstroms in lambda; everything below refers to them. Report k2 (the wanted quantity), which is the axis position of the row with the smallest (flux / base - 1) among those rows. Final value 5970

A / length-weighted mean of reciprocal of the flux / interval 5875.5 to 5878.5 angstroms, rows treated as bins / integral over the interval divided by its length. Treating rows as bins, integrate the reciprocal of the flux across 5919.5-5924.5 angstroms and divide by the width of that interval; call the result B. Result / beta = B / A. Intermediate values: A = 0.211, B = 0.207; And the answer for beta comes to 0.98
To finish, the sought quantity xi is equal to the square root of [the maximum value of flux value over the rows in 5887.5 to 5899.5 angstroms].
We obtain 2.02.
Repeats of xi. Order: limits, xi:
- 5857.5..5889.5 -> 2.18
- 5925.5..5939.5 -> 2.24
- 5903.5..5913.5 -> 2.21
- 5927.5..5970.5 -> 2.26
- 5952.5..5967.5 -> 2.26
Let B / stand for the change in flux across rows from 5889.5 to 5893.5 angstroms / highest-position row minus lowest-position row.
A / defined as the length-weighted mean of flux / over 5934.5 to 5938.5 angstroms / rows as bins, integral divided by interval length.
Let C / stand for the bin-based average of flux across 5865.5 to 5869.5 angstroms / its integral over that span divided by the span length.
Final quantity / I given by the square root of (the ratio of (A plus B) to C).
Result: 1.02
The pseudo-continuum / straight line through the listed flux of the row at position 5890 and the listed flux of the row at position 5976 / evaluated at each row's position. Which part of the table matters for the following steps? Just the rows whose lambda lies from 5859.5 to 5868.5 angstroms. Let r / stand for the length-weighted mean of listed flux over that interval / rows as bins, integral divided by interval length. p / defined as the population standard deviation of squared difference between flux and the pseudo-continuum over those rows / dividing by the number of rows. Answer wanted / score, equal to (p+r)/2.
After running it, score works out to 2.4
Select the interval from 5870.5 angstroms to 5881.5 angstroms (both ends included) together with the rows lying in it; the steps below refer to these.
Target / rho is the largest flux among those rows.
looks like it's 4.76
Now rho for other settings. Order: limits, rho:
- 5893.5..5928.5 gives 4.98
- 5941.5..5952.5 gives 5.05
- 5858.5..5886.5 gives 4.76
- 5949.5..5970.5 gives 5.12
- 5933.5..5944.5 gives 5.03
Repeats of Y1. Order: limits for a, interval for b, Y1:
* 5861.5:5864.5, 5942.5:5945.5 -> 3.4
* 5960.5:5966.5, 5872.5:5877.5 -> 4.1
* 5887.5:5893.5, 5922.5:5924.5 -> 2.6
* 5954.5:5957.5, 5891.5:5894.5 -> 4.2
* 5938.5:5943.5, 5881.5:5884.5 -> 4.1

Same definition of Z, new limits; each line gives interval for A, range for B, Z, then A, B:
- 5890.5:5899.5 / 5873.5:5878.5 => 5888.5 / 5899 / 5878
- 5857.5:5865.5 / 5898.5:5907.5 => 5886.0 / 5865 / 5907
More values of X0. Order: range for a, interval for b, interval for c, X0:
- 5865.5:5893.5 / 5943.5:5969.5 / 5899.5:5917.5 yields -0.4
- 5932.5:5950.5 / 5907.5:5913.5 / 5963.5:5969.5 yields 0.0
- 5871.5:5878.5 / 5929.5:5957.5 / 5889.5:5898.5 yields 0.3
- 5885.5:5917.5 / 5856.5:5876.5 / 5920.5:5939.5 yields -0.4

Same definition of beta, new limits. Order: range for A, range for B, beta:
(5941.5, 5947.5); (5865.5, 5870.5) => 1.06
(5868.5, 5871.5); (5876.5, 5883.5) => 1.01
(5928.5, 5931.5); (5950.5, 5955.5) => 0.99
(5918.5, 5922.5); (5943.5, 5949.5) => 0.96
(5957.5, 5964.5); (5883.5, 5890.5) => 1.22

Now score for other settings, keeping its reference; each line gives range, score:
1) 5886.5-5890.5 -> 2.0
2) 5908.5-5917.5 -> 2.4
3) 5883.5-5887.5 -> 2.2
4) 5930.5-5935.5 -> 2.5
